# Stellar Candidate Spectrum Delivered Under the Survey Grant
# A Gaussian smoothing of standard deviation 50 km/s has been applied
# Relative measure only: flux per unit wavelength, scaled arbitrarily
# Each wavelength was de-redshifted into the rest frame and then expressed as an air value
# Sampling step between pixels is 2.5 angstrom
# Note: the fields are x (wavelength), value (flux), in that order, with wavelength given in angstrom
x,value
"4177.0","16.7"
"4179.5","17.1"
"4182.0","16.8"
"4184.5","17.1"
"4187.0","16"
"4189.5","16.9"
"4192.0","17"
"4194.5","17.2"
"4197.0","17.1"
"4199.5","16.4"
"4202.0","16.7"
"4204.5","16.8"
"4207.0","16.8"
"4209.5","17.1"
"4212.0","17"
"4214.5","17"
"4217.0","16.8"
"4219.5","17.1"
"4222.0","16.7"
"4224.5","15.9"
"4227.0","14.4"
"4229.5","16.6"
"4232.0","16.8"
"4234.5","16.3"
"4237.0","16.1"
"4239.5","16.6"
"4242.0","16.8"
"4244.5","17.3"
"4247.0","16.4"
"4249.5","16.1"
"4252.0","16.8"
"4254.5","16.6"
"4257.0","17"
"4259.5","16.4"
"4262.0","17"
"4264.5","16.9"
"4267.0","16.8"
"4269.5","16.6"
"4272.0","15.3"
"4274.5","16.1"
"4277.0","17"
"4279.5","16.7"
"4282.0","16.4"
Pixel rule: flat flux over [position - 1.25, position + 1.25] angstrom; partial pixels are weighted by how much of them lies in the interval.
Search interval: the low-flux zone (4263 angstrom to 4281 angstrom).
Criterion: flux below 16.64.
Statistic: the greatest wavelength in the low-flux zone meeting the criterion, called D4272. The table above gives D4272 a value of 4274.5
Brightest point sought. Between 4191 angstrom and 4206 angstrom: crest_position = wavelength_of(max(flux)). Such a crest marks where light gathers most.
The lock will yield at 4194.5 angstrom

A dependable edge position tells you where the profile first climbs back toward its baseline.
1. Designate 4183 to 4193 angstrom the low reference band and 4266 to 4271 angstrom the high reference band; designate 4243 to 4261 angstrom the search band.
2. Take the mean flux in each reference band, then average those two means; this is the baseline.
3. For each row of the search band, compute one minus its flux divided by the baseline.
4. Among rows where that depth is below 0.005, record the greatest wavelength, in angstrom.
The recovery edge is 4257.0 angstrom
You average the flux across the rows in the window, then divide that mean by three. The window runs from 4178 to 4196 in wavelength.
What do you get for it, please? 5.62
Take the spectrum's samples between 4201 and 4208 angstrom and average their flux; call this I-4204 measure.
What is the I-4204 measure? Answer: 16.8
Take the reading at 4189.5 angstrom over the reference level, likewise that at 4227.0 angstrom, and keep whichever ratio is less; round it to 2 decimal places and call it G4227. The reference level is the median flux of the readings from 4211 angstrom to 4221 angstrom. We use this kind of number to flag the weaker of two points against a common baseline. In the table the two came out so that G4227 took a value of 0.85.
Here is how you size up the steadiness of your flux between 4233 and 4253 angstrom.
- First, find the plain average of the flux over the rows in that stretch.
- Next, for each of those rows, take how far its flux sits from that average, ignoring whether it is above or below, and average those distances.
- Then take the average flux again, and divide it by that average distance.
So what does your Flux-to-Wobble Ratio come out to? 51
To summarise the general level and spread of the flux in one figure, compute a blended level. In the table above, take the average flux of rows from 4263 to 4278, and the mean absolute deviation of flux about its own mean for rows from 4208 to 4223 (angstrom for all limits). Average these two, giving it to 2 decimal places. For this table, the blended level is 8.29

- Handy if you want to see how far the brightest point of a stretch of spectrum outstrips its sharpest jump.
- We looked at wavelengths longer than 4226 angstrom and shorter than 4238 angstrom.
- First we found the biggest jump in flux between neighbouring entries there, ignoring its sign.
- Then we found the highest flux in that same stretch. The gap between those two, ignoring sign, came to 14.6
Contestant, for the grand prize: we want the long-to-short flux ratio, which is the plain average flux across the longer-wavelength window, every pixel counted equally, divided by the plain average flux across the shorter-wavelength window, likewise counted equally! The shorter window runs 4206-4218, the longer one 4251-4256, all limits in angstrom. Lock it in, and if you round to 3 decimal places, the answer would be 0.986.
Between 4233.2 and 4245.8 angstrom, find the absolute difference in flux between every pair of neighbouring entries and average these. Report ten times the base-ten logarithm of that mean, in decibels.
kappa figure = -4.6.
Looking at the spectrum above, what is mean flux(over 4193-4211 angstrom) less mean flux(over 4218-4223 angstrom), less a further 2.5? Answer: -2.5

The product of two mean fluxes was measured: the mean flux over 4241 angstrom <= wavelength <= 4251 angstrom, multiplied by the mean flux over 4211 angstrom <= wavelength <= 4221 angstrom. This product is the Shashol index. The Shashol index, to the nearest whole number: 283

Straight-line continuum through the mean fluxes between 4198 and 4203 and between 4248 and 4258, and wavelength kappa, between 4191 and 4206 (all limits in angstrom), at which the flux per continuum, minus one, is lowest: 4199.5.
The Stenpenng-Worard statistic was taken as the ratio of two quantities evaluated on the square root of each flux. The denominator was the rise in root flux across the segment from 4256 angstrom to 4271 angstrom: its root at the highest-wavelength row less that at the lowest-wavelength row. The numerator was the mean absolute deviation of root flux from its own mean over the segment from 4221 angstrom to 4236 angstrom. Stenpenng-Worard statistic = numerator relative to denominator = -1.7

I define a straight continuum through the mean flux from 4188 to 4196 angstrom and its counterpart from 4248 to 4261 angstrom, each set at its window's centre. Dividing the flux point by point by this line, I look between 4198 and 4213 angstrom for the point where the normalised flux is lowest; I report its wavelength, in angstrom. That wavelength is 4199.5 angstrom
